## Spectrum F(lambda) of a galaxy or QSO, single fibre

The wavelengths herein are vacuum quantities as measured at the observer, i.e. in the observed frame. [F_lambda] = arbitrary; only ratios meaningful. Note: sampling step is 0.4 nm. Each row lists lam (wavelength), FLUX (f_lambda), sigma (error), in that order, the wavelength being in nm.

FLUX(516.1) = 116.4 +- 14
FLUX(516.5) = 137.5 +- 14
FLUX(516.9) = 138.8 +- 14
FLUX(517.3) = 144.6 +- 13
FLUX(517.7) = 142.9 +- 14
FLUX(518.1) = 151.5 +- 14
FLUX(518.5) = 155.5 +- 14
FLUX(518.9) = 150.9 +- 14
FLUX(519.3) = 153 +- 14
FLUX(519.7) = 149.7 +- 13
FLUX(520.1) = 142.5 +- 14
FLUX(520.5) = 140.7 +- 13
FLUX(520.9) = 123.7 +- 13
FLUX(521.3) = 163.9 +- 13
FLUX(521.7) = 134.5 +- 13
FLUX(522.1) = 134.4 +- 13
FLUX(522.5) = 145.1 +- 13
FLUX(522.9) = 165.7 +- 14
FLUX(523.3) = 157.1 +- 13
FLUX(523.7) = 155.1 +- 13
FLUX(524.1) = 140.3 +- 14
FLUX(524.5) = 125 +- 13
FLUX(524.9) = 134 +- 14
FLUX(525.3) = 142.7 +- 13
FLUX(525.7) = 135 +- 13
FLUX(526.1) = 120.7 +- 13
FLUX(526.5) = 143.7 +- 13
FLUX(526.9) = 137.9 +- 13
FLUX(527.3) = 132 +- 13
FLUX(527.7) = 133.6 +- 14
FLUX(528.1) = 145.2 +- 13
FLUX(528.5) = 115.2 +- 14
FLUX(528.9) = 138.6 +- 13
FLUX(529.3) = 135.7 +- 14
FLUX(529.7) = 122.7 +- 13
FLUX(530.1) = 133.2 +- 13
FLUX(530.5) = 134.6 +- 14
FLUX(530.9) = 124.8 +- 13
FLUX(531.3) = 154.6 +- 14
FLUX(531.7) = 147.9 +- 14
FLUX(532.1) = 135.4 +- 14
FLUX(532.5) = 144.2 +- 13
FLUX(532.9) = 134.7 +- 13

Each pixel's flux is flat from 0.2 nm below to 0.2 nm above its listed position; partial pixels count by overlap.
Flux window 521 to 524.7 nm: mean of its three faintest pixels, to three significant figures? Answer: 131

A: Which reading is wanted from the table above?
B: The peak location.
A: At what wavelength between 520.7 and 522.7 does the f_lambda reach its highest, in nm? 521.3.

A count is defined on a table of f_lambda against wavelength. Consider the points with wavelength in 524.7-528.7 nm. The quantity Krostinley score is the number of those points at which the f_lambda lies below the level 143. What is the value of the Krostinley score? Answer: 8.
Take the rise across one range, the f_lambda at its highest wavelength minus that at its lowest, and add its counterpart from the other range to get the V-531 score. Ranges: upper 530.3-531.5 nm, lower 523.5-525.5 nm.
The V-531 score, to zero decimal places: 8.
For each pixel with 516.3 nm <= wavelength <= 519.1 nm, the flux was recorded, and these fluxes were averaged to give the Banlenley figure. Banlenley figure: 146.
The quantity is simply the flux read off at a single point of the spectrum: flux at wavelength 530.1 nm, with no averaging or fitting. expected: 133.2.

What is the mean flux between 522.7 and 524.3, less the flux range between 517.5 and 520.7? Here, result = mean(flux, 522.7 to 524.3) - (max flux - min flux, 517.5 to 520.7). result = 140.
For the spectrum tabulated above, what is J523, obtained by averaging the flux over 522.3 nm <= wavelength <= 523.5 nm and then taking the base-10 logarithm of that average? 2.19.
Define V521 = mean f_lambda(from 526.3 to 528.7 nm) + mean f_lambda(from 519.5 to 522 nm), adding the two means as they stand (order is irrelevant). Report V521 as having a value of 277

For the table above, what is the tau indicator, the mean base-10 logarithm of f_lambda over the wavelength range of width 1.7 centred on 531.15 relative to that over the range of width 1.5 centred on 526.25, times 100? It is 101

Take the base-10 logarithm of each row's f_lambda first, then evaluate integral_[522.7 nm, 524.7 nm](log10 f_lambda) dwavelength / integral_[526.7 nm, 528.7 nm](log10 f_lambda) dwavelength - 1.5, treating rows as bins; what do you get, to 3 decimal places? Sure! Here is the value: -0.477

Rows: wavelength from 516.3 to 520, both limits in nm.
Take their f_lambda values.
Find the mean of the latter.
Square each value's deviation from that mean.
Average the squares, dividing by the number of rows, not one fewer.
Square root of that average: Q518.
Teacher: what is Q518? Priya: 6.1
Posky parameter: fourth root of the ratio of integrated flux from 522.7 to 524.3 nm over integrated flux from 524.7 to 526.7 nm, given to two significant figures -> 0.98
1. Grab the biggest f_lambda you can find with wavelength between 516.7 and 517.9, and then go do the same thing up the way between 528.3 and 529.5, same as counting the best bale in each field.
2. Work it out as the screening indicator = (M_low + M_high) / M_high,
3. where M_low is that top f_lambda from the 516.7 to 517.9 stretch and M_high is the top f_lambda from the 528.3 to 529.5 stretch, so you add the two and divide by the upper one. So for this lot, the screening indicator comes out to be 2.04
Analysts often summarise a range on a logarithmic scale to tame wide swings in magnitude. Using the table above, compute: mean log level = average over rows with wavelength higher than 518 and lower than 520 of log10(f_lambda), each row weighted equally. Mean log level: 2.18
